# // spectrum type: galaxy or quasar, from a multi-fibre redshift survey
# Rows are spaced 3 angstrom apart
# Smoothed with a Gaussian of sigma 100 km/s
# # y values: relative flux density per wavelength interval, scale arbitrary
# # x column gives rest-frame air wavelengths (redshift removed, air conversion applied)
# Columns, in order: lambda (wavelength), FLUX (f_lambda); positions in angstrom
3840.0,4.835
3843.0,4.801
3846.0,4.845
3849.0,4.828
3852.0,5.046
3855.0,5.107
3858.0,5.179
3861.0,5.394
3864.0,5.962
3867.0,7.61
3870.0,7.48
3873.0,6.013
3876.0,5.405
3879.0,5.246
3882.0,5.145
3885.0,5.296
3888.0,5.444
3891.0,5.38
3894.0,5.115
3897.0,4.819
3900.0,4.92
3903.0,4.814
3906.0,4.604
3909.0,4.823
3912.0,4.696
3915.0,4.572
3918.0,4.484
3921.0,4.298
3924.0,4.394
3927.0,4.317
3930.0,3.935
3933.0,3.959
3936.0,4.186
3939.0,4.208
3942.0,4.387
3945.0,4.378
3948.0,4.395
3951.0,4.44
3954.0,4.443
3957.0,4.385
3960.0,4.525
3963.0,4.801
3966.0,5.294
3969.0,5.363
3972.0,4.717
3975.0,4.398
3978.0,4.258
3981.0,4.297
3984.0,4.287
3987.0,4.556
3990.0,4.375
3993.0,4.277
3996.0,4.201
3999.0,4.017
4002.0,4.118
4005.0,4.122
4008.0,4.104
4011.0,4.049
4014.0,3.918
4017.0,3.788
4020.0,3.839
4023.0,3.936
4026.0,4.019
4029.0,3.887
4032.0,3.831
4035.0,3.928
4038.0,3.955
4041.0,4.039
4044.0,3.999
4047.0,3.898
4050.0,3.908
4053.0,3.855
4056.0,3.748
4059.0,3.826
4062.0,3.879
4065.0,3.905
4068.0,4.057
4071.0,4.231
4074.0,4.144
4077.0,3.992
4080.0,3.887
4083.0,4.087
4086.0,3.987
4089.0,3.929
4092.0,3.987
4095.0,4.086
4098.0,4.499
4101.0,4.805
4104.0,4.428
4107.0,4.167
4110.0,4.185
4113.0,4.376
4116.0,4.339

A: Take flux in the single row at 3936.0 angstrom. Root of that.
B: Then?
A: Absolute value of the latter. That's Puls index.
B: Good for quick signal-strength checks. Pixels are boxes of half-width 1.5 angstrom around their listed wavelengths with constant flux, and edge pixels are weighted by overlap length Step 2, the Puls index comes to 2.05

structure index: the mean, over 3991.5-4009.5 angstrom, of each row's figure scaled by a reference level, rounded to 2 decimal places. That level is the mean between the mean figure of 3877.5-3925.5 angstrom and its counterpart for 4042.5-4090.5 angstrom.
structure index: 0.94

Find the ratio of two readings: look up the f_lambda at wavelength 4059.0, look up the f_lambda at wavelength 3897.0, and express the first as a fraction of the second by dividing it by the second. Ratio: 0.794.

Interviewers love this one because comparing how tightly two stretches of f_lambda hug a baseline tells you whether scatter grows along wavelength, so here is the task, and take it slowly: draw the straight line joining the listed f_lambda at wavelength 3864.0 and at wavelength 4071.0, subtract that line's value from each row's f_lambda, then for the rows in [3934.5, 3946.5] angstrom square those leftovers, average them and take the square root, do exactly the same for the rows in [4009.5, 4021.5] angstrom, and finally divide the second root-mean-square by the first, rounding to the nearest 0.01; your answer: 0.77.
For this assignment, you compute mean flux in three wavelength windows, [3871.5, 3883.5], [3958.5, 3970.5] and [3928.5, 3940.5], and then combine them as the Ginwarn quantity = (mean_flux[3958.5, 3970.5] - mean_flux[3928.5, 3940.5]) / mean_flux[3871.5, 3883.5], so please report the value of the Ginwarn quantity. 0.17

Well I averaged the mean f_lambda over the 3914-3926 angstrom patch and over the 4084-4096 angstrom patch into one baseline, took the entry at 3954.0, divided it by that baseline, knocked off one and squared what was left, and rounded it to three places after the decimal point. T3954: 0.003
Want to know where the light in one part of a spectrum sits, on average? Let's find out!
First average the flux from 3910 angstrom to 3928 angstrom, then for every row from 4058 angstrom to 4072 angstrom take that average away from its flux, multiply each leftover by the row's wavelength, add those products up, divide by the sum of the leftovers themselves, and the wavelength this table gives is 4063.8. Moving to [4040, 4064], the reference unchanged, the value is 4052.3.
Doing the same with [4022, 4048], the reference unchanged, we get 4034.9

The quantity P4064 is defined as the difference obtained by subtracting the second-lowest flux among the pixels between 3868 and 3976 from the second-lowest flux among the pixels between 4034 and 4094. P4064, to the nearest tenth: -0.1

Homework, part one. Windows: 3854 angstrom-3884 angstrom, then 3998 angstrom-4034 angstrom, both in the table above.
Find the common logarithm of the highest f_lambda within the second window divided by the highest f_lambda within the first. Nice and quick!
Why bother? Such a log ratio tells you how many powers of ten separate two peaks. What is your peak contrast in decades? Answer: -0.27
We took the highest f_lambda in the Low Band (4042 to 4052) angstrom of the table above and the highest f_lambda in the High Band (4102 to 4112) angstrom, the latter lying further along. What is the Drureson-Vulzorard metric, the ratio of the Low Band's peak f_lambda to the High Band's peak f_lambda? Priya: 0.90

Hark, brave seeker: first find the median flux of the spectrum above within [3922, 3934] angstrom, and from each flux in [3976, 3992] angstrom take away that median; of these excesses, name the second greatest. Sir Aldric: 0.24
